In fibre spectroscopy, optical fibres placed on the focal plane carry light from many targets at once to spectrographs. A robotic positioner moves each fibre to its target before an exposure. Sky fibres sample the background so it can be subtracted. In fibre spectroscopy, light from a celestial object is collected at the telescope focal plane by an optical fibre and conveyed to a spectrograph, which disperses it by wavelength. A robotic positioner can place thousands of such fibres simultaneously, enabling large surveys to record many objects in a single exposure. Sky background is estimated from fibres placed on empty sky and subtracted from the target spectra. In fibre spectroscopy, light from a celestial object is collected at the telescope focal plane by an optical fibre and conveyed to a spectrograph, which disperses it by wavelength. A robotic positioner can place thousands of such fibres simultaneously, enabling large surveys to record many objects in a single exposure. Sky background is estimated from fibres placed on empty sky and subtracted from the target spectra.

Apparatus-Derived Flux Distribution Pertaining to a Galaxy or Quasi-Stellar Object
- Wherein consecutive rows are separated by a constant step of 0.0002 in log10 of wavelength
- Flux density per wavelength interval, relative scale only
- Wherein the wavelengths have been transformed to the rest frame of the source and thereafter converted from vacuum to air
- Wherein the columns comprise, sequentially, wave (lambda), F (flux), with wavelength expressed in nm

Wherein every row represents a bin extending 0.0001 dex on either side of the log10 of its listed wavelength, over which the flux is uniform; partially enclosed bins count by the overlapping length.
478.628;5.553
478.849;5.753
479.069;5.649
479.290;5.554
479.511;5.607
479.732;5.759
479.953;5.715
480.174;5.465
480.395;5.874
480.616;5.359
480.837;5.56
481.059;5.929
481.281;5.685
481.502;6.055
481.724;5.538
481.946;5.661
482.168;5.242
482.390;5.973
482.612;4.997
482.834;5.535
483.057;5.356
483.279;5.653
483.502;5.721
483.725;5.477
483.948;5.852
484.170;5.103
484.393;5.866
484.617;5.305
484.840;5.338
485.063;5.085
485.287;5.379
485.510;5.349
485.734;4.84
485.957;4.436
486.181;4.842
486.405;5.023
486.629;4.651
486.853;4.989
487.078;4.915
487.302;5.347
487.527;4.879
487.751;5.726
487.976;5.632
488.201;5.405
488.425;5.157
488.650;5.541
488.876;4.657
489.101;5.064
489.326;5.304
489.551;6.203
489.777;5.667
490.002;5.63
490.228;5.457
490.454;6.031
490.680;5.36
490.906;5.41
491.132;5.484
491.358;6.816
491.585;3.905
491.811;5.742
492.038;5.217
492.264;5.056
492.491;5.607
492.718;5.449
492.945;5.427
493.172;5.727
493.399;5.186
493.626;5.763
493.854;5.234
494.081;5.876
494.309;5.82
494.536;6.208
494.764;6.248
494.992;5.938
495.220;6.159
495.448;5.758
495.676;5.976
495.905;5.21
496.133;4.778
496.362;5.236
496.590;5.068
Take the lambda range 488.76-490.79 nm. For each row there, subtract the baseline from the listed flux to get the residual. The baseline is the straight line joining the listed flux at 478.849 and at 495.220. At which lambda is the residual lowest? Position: 488.876 nm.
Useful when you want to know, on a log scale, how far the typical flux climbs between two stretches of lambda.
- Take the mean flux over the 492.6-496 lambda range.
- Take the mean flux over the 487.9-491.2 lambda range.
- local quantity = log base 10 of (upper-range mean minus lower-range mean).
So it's -0.6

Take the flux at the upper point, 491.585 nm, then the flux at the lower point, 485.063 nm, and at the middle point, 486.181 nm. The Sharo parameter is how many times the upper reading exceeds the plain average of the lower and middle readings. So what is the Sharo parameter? 0.79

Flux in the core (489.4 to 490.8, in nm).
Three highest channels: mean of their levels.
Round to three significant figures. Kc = 5.97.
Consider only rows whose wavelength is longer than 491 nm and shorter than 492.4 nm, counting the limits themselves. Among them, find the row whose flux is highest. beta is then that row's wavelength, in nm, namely 491.358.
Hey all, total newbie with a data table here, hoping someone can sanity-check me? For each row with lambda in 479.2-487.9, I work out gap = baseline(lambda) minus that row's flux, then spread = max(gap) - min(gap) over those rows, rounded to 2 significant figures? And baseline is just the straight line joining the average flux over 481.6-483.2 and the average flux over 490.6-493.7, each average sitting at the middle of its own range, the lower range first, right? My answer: 1.6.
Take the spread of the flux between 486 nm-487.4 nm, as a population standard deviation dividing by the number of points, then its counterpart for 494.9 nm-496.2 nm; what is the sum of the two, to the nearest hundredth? 0.70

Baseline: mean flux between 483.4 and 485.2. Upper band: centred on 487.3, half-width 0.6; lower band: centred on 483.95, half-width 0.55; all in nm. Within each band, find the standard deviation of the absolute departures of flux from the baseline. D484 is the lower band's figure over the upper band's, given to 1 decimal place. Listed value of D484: 0.8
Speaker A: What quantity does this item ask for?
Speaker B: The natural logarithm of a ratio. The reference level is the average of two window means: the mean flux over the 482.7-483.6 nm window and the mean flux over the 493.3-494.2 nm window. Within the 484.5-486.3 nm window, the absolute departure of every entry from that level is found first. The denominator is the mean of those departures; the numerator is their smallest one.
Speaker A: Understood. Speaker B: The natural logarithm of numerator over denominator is -1.1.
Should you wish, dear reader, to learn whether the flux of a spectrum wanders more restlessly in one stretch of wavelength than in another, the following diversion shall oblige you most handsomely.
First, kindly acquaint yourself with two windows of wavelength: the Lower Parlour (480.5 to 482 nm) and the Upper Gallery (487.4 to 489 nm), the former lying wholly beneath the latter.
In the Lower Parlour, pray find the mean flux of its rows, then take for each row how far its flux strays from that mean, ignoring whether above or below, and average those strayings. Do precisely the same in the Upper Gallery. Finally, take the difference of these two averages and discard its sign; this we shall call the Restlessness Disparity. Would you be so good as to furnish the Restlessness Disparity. 0.156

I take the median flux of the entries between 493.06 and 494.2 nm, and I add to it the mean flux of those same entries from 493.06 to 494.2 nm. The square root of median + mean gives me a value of 3.36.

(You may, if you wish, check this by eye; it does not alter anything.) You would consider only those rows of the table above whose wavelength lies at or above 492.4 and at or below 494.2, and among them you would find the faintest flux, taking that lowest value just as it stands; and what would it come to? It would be 5.186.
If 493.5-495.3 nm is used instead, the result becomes 5.234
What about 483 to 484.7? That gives 5.103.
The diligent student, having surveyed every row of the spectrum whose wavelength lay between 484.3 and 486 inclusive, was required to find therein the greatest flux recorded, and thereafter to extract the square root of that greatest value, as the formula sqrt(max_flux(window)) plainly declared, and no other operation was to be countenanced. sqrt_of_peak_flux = 2.42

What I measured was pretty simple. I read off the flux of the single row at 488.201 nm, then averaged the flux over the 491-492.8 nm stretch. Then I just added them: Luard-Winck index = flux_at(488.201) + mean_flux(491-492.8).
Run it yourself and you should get 10.8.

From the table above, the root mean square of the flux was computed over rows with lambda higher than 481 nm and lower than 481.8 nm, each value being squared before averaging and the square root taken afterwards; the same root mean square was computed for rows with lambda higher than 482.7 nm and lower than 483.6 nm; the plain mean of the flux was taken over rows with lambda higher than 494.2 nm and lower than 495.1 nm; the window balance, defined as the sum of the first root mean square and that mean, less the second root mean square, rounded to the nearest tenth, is 6.3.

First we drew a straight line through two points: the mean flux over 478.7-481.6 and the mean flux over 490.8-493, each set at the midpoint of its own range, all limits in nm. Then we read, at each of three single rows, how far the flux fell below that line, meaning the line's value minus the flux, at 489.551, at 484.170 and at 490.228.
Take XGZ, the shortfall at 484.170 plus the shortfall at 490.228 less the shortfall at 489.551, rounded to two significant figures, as 1.2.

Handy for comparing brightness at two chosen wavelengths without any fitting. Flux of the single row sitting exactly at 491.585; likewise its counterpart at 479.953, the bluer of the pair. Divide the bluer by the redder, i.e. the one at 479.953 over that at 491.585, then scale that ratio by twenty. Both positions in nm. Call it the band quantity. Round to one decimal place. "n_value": 29.3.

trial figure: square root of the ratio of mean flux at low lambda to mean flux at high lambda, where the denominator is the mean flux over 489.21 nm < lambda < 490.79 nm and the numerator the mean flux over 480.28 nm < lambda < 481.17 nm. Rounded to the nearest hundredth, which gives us 1.00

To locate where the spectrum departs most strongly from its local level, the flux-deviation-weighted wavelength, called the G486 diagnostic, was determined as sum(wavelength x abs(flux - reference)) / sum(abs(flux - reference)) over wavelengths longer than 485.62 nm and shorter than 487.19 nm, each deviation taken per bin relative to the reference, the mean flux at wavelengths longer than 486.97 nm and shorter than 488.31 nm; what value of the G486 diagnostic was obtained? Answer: 486.33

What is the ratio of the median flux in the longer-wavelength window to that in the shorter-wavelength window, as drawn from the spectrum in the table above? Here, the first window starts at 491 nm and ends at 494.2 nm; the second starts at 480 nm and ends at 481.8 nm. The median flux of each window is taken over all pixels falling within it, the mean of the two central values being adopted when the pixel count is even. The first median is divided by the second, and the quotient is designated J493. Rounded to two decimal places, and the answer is 0.97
